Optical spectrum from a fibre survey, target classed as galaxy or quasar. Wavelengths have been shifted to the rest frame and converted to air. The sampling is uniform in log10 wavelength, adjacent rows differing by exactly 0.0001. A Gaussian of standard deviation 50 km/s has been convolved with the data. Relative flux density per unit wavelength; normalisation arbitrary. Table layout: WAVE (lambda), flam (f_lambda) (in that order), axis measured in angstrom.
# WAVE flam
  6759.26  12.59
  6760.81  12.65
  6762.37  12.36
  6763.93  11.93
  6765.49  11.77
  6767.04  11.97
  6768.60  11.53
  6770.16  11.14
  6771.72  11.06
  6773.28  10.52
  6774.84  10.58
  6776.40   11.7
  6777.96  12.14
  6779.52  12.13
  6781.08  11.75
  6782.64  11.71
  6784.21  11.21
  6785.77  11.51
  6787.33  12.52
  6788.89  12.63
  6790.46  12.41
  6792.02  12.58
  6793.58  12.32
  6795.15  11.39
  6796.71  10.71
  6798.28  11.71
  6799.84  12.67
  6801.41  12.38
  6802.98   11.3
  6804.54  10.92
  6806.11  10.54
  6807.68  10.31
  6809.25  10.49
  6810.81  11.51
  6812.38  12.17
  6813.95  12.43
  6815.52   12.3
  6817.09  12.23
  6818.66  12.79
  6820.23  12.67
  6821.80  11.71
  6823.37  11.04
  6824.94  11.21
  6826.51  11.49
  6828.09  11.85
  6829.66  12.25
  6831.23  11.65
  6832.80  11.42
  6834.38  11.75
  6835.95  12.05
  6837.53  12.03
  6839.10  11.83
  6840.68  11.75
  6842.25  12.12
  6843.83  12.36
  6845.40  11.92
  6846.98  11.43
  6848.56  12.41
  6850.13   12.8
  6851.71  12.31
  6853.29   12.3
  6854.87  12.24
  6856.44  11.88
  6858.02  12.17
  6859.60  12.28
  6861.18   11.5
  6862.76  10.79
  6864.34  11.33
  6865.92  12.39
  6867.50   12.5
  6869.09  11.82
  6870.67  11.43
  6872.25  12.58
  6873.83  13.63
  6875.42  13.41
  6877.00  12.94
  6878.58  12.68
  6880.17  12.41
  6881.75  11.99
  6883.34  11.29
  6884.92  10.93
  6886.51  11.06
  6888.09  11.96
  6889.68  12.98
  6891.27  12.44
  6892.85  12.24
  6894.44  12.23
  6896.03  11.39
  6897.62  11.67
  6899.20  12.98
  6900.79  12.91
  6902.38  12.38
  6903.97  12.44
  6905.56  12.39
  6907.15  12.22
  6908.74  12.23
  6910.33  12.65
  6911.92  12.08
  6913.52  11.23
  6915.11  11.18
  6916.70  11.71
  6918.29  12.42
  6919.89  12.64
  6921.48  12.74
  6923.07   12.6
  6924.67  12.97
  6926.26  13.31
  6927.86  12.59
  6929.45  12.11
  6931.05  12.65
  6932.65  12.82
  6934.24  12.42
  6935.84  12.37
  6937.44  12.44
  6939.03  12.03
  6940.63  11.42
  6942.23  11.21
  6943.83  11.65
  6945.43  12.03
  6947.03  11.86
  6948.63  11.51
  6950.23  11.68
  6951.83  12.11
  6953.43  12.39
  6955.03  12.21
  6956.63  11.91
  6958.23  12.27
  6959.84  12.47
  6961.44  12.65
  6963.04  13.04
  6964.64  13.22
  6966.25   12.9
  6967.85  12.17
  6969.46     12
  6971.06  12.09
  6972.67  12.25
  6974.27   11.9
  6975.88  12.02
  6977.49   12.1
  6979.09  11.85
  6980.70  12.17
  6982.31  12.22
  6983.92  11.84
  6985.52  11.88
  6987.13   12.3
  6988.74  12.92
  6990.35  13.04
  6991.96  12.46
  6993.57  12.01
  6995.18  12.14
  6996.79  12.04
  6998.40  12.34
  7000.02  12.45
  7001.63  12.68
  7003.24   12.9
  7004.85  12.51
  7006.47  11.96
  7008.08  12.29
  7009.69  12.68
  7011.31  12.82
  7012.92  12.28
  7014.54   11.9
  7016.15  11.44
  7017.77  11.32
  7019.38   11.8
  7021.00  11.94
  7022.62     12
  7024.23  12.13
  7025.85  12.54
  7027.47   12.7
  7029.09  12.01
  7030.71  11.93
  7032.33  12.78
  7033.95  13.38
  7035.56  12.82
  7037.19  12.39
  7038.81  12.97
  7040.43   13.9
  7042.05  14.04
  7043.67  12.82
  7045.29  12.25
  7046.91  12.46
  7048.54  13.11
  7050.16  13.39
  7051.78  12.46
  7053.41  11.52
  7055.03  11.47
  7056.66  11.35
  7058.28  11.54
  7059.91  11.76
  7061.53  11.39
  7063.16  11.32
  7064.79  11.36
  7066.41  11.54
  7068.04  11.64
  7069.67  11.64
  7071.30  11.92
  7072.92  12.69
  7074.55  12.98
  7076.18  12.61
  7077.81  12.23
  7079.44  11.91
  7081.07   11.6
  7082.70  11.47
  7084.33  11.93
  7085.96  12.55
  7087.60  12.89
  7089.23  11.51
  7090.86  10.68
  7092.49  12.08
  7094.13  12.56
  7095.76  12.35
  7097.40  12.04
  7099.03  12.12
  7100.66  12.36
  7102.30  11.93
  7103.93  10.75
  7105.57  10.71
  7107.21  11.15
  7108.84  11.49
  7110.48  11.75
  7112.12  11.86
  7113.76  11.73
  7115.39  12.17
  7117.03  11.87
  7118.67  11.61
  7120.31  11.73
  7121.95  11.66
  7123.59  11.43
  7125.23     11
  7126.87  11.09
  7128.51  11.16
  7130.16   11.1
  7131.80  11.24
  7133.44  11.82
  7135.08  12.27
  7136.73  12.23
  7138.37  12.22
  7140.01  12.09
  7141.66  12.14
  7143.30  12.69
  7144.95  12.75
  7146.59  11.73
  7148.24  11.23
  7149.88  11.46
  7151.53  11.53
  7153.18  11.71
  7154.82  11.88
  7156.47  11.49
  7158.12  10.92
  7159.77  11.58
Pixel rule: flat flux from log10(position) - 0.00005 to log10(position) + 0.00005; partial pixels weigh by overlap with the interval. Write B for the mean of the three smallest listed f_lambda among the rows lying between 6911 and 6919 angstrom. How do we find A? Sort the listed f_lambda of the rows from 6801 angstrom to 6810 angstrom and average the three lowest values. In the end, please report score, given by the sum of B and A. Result 21.8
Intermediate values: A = 10.4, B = 11.4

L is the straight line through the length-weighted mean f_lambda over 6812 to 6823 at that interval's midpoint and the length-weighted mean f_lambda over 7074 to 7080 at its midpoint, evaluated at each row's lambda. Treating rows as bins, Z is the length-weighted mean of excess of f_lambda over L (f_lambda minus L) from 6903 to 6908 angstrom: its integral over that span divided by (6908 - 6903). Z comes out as 0.02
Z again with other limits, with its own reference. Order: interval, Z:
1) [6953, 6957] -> -0.18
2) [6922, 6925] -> 0.41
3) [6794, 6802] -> -0.49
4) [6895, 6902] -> -0.08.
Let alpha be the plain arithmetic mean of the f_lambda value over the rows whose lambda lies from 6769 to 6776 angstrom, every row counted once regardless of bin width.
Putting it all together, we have 10.8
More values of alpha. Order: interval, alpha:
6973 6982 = 12.0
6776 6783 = 11.9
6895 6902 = 12.2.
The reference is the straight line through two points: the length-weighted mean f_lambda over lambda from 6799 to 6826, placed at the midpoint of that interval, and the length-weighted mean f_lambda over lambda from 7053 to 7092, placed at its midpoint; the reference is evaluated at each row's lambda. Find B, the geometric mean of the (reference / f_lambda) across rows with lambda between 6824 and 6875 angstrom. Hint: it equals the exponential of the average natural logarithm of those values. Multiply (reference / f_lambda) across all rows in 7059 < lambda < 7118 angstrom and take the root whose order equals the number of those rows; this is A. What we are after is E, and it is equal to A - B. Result 0.02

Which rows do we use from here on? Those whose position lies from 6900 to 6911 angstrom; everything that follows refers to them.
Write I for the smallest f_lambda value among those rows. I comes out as 12.22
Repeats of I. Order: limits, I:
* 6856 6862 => 11.5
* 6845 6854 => 11.43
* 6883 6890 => 10.93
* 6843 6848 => 11.43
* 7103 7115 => 10.71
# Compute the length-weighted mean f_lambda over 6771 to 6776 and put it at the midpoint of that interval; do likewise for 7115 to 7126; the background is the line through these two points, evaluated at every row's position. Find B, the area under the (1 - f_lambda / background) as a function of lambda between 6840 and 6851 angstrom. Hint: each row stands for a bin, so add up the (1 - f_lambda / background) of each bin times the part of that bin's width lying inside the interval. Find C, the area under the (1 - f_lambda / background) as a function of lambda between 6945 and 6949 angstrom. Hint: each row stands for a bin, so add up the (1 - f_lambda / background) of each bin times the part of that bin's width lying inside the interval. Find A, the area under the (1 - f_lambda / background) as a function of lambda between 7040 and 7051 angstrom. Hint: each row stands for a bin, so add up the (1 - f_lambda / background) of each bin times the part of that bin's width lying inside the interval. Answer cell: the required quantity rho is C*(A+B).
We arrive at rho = 0.60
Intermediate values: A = -1.61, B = -1.2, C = -0.22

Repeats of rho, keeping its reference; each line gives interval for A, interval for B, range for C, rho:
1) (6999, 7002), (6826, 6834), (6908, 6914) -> 0.48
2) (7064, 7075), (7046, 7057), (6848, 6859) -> 1.62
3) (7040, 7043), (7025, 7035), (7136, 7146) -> 0.97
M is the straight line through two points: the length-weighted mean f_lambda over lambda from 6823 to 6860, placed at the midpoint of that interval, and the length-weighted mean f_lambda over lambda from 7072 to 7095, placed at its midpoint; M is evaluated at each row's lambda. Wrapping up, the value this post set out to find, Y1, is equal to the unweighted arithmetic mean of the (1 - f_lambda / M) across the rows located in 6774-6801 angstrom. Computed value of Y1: 0.004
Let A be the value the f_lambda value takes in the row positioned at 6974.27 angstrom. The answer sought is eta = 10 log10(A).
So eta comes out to 10.76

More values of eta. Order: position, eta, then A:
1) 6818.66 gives 11.07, 12.79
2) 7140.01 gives 10.82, 12.09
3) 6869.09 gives 10.73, 11.82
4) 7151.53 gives 10.62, 11.53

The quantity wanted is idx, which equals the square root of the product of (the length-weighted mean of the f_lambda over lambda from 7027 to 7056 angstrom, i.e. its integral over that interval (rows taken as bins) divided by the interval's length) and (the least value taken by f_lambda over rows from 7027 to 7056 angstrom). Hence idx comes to 12.1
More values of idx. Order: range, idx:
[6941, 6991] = 11.7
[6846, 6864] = 11.4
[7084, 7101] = 11.4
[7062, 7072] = 11.4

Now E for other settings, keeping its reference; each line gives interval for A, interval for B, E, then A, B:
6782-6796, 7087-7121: -0.03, 0.97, 1.01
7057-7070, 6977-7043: 0.07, 1.03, 0.95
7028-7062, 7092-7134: -0.07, 0.95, 1.02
